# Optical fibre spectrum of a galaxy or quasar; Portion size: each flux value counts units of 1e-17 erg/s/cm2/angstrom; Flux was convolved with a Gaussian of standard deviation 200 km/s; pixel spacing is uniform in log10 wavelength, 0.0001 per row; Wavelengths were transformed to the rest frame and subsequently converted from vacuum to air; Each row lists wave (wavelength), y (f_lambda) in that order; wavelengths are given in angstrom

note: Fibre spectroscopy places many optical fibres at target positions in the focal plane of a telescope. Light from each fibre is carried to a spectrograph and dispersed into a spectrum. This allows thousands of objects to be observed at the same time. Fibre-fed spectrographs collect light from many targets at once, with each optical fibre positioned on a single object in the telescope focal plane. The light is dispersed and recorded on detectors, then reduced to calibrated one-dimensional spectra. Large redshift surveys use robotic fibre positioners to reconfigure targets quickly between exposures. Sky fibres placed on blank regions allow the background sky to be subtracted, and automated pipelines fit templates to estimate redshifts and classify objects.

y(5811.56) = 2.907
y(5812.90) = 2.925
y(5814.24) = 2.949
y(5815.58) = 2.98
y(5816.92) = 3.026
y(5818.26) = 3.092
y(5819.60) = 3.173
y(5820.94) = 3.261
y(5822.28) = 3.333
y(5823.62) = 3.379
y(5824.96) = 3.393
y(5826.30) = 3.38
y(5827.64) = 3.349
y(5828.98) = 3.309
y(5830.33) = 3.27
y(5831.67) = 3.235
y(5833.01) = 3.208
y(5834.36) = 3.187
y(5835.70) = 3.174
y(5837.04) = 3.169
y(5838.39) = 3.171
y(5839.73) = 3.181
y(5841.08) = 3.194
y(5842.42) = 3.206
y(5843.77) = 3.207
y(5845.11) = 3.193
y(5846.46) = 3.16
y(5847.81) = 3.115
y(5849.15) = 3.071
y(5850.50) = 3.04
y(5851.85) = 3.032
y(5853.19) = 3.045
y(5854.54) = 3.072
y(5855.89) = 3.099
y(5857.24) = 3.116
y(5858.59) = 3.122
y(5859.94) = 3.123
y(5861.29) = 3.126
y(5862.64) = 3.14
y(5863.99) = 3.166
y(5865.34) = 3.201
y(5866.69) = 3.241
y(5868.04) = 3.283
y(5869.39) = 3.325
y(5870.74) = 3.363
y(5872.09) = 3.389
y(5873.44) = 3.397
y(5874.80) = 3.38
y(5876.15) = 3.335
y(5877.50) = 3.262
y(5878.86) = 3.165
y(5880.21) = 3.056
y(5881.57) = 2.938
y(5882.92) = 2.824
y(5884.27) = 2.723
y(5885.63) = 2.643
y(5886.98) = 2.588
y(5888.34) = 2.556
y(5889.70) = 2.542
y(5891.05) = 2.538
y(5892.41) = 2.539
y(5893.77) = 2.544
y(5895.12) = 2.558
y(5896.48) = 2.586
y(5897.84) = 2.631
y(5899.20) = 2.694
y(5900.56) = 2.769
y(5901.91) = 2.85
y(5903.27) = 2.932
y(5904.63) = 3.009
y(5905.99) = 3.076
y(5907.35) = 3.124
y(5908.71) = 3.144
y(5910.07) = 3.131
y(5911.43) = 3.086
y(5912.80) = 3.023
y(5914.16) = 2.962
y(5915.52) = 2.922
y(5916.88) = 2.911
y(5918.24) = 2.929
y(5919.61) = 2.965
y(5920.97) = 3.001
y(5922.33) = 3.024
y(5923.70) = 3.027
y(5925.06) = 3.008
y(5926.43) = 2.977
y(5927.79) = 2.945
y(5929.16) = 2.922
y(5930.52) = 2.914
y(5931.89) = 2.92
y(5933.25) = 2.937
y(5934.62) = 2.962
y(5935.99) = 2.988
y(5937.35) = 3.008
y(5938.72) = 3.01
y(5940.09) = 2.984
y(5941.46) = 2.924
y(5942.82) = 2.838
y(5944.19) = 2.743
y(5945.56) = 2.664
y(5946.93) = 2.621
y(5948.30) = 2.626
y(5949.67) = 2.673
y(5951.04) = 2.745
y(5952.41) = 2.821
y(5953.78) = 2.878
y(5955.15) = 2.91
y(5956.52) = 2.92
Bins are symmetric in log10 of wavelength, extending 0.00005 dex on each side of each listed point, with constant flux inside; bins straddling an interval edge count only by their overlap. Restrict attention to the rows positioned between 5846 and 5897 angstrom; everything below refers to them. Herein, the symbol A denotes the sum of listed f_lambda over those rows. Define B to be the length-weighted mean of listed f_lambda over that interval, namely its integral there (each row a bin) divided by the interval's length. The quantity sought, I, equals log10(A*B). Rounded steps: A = 114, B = 3.01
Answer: 2.54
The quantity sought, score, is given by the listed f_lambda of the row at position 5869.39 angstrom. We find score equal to 3.325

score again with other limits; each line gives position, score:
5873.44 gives 3.397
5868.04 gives 3.283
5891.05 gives 2.538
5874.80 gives 3.38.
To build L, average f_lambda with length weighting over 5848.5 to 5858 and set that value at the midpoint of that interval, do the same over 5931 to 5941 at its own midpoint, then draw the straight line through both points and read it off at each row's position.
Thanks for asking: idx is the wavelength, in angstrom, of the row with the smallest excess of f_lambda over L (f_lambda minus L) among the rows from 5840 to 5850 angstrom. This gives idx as 5849.15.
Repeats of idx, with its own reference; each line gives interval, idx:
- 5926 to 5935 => 5930.52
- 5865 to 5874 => 5865.34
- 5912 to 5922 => 5916.88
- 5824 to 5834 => 5833.01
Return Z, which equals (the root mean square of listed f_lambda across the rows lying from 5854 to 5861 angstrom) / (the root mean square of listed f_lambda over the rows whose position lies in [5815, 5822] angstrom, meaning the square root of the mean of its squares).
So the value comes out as 1.00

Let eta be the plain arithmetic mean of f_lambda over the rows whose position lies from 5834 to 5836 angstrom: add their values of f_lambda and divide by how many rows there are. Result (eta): 3.18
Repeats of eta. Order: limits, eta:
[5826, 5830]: 3.35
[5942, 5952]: 2.70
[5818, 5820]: 3.13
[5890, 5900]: 2.58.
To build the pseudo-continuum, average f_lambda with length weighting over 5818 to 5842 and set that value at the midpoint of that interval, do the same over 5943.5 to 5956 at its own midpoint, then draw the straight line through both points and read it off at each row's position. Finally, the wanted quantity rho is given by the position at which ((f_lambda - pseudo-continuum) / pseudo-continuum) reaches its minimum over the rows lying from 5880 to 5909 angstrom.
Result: 5889.70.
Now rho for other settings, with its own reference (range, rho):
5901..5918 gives 5901.91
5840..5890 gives 5889.70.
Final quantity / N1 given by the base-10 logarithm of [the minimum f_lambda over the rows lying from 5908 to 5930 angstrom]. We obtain 0.464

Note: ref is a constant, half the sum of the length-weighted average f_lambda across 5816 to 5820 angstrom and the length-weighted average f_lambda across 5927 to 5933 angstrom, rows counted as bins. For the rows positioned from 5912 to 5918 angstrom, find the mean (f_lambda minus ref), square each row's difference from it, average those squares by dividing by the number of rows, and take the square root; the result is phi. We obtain 0.04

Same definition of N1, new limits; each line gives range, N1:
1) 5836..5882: 0.468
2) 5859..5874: 0.495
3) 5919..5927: 0.472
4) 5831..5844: 0.501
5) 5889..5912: 0.404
